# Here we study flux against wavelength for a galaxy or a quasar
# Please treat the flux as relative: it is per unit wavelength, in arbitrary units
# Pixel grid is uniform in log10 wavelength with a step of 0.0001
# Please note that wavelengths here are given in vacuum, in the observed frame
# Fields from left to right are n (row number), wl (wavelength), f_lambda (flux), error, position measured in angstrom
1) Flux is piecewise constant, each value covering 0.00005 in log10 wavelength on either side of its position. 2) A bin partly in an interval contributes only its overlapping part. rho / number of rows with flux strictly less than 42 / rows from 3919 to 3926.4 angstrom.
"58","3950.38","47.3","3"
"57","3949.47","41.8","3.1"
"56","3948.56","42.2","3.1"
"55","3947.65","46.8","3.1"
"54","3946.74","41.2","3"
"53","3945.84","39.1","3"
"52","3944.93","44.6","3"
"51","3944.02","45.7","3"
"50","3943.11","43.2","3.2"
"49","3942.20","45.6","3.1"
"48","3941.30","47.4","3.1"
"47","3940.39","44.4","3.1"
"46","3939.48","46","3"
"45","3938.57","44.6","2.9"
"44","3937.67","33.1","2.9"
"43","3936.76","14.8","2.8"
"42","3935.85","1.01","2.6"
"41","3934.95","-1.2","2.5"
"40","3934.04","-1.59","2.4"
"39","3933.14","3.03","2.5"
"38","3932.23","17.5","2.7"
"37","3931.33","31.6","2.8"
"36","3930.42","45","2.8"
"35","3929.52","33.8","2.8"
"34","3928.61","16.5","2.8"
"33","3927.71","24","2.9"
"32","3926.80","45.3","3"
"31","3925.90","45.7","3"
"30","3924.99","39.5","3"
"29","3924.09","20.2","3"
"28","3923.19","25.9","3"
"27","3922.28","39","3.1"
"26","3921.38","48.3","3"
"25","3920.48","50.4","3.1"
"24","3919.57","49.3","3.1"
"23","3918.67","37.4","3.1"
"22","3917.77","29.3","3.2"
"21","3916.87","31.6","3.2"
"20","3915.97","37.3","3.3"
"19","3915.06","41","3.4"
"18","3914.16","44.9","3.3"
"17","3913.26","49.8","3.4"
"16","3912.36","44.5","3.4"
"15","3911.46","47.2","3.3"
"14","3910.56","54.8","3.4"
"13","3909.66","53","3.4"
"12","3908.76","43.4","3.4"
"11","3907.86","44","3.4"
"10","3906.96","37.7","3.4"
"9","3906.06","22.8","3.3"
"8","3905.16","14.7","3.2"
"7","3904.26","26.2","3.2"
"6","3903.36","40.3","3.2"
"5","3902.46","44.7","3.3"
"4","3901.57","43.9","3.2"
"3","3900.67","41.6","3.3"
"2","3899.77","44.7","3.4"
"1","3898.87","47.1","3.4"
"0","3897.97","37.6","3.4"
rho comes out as 4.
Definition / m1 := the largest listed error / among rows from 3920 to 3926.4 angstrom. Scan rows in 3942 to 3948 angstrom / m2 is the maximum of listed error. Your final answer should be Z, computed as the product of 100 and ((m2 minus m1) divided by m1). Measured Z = 3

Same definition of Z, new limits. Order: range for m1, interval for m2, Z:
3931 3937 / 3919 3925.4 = 11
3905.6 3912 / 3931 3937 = -18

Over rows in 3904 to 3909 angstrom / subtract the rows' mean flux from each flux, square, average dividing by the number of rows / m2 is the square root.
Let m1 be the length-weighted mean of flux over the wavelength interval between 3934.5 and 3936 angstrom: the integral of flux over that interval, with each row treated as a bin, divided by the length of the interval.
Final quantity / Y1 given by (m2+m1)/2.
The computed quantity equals 5.3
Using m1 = 0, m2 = 11.0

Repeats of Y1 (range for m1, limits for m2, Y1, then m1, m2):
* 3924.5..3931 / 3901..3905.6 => 23.6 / 35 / 11.7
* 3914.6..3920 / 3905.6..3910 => 23.8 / 38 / 10.0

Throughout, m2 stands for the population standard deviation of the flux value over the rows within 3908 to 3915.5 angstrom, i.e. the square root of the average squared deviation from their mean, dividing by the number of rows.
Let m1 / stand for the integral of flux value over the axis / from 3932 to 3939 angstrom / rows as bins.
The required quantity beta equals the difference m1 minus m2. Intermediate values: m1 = 96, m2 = 5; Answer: 91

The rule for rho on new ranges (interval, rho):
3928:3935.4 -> 7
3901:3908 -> 5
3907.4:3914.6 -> 0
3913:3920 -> 5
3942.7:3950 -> 3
